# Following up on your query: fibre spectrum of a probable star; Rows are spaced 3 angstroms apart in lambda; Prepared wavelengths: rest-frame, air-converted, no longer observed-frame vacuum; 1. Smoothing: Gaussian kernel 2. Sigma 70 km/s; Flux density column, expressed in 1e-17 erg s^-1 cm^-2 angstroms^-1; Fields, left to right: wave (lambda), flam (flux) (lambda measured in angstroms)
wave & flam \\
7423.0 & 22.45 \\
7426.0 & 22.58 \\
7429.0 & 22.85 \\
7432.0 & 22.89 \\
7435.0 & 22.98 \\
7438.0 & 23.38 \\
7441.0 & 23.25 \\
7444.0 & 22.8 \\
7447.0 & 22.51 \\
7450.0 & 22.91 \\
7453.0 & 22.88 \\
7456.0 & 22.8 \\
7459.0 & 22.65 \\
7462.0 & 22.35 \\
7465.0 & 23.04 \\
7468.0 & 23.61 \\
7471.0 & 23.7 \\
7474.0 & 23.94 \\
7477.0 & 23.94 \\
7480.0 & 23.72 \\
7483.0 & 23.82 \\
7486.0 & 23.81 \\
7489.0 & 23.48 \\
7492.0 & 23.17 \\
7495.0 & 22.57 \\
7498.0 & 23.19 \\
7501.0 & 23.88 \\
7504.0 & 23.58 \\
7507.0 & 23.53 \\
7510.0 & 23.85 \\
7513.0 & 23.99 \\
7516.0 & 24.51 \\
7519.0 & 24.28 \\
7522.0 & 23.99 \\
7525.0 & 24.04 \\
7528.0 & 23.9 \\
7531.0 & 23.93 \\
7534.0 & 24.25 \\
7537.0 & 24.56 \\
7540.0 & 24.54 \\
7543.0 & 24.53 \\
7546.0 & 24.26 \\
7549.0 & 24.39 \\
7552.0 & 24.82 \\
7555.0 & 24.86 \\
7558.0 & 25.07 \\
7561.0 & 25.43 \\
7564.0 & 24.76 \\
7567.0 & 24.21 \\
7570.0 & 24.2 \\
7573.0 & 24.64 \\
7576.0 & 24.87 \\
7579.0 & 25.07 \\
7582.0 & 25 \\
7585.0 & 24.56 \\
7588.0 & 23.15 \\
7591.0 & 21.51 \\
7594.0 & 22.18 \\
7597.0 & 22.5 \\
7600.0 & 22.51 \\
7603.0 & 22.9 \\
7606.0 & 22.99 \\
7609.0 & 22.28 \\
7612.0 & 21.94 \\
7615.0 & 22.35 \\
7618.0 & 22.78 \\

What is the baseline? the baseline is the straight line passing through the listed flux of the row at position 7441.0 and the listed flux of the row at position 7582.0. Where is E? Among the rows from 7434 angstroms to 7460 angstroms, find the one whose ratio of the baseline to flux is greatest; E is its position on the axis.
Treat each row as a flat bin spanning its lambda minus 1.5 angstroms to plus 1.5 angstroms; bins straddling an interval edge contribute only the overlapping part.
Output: 7459.0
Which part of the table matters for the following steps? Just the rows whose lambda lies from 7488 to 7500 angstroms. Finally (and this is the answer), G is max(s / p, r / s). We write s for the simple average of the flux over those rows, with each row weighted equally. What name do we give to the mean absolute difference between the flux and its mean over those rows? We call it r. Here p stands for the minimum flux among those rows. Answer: 1.024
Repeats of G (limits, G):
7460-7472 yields 1.037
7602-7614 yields 1.027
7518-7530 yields 1.006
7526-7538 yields 1.011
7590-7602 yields 1.031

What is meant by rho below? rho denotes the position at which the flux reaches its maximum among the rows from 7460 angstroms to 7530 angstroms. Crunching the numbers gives 7516.0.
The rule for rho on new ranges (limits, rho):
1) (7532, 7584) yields 7561.0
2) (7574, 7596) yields 7579.0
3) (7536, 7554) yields 7552.0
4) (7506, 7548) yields 7537.0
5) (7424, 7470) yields 7468.0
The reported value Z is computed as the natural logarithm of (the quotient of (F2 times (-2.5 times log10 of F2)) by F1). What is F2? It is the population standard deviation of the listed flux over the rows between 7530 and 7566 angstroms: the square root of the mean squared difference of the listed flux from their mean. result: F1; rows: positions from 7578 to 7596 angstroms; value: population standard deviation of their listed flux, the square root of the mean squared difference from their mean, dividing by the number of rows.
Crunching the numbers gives -1.2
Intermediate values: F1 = 1.4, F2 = 0.39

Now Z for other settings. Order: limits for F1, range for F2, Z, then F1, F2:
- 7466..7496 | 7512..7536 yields -0.1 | 0.4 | 0.20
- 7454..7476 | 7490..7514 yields -0.4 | 0.6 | 0.44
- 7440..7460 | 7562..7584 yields 0.6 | 0.2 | 0.33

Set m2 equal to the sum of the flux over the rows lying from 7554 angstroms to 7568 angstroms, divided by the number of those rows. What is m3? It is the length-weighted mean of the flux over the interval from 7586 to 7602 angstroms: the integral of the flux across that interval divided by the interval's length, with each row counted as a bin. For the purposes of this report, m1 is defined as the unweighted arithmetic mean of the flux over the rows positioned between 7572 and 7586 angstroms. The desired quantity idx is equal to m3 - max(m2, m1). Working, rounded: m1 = 24.8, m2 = 24.9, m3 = 22.5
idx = -2.4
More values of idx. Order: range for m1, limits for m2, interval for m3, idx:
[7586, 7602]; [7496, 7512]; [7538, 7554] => 0.9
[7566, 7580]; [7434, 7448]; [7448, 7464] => -1.9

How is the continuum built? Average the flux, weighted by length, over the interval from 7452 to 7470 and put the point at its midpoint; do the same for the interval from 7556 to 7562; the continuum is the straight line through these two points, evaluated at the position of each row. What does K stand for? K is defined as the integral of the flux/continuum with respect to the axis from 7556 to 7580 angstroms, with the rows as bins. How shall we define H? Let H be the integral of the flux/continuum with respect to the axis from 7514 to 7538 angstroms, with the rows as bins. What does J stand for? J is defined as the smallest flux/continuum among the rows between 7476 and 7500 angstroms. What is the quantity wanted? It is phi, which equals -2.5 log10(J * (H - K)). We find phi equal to 1.2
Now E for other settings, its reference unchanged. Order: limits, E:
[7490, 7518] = 7495.0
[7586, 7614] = 7591.0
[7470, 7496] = 7495.0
